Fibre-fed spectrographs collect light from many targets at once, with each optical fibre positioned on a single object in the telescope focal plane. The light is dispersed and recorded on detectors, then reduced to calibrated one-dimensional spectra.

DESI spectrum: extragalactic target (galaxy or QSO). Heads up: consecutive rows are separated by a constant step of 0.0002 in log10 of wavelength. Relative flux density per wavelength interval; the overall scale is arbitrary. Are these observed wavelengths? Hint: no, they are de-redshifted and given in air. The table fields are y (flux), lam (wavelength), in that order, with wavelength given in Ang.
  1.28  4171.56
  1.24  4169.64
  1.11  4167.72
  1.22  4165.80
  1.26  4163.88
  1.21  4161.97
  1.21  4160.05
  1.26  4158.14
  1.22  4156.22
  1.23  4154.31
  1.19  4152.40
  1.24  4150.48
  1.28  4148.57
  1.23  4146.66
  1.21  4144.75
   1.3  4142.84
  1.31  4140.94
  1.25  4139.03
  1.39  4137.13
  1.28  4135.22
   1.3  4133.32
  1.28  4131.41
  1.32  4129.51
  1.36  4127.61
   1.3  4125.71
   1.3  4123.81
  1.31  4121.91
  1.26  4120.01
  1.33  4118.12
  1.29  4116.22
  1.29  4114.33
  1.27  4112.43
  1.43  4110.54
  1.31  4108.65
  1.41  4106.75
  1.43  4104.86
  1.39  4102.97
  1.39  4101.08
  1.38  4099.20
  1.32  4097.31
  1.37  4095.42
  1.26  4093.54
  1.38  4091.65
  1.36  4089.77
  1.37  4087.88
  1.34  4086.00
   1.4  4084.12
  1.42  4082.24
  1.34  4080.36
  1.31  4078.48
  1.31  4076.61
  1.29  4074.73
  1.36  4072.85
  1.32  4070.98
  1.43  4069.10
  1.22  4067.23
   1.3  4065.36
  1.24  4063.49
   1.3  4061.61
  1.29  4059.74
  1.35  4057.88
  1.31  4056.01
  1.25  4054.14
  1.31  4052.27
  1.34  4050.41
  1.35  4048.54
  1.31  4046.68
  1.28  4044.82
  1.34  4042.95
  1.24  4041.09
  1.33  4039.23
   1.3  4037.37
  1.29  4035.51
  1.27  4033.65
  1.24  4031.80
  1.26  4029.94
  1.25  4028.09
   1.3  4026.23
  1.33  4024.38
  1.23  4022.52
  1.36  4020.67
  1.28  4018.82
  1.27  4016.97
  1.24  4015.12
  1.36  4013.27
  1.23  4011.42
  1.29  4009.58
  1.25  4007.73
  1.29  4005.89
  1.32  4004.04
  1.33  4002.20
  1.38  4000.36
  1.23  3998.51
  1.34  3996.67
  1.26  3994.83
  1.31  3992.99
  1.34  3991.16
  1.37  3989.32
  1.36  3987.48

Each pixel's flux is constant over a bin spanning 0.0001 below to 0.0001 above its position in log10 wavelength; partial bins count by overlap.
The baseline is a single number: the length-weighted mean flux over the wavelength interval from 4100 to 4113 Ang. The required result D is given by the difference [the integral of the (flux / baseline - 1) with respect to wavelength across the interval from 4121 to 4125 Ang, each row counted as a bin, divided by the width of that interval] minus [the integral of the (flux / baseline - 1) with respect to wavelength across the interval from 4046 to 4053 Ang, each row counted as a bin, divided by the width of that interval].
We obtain -0.02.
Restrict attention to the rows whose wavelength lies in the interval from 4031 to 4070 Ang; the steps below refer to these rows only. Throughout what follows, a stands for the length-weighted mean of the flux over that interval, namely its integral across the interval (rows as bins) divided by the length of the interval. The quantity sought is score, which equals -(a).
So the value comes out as -1.300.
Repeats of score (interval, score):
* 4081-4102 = -1.363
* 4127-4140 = -1.310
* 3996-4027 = -1.295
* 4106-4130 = -1.321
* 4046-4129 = -1.332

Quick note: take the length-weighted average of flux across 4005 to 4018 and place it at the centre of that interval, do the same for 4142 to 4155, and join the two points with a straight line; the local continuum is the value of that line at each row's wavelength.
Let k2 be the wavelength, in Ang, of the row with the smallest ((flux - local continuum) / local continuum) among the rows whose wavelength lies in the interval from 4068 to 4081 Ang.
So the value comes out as 4074.73 Ang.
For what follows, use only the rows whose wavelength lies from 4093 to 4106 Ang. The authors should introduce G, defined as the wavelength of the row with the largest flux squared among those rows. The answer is 4104.86 Ang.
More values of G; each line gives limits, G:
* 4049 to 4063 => 4057.88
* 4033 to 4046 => 4042.95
